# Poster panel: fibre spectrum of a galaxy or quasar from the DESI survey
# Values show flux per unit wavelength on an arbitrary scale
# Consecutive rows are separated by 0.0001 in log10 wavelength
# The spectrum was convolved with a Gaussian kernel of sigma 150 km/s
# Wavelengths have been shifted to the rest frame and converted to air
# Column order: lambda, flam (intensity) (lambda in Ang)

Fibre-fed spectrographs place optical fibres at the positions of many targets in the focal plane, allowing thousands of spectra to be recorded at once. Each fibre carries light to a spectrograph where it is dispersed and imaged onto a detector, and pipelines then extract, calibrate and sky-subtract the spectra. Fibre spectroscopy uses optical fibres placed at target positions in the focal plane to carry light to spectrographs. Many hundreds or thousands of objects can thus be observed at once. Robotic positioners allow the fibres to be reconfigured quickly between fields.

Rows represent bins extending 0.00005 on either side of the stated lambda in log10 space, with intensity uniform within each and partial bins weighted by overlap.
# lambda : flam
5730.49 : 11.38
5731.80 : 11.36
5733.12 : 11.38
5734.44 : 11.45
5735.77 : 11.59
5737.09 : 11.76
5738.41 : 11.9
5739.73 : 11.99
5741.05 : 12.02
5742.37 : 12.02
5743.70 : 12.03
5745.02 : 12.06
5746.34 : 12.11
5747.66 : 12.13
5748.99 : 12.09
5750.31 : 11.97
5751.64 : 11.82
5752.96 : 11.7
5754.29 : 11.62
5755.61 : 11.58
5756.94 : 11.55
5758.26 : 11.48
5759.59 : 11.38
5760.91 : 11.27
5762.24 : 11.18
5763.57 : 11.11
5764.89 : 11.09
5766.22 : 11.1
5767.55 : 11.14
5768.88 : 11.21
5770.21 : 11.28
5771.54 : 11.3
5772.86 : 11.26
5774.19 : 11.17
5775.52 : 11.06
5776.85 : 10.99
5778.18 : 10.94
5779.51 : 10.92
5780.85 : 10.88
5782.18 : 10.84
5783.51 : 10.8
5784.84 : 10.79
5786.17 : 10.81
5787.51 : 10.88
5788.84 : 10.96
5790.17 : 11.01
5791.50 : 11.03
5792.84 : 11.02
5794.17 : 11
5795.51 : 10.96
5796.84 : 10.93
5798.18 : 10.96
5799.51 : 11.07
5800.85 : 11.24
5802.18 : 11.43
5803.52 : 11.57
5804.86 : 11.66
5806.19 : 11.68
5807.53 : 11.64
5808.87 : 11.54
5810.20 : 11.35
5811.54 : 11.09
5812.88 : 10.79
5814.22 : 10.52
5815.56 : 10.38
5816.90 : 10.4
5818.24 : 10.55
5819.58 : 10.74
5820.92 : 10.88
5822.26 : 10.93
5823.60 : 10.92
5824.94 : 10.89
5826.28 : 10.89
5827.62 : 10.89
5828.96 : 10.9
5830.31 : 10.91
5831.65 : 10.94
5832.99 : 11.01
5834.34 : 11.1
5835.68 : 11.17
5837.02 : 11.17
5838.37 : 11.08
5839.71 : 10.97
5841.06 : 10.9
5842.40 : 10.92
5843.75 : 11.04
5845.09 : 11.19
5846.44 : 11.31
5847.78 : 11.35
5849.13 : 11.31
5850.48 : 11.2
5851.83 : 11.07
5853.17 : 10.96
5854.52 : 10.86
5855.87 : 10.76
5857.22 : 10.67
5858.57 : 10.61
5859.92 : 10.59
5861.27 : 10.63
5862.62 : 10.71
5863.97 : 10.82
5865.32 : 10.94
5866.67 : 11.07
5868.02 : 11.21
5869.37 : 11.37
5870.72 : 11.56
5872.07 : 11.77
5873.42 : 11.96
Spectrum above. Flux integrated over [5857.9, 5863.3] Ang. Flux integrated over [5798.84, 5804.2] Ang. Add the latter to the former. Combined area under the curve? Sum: 118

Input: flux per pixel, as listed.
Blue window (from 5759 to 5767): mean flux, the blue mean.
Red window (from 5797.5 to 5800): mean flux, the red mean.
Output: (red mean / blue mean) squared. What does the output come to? 0.97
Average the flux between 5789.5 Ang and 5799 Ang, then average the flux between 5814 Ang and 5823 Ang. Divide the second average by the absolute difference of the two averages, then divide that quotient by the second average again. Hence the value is 2.8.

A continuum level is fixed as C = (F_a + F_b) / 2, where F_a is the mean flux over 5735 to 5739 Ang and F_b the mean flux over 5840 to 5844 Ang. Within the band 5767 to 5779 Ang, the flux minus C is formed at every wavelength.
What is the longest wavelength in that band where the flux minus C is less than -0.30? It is 5778.18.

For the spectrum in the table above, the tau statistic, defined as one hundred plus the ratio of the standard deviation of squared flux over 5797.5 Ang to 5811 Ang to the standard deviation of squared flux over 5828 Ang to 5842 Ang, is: 102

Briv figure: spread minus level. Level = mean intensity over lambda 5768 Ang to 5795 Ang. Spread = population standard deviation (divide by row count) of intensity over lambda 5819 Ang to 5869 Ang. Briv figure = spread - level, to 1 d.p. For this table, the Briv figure -10.8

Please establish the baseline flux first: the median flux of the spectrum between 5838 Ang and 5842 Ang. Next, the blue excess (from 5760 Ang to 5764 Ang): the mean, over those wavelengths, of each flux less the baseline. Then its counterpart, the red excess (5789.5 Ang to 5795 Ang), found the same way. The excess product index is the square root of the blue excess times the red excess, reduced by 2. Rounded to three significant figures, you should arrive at -1.90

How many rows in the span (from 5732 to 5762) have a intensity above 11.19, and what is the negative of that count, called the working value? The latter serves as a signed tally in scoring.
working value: -22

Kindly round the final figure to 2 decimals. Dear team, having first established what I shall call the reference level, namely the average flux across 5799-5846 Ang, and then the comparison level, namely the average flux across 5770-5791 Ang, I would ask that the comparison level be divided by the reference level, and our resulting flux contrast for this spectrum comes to 1.00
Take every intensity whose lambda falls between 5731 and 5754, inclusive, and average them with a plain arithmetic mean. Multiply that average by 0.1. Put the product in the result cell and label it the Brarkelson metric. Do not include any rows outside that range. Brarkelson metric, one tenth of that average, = 1.18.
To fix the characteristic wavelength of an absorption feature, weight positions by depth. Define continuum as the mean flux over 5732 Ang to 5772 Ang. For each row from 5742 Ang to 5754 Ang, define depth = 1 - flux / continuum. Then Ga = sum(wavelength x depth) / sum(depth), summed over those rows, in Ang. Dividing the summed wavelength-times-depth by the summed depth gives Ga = 5746.9 Ang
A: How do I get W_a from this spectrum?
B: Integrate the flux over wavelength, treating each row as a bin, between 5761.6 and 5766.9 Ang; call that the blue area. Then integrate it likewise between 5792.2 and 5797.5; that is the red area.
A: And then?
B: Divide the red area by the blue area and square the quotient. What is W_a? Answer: 0.98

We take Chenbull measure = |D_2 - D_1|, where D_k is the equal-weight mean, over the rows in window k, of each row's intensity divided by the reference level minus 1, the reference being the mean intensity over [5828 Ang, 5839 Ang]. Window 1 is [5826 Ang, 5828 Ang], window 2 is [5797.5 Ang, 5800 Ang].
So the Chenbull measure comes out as 0.011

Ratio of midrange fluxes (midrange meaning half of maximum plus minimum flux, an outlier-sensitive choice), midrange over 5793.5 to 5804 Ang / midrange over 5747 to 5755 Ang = 0.95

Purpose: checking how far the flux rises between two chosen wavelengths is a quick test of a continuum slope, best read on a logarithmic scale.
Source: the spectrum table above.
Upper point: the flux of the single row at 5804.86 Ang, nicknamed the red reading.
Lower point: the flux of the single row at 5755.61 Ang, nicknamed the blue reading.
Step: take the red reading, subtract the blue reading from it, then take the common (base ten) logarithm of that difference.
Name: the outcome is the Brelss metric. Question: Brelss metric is -1.1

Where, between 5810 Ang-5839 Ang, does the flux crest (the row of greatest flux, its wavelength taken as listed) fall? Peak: 5810.20 Ang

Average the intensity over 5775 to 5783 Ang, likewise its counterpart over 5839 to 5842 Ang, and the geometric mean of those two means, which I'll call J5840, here 10.94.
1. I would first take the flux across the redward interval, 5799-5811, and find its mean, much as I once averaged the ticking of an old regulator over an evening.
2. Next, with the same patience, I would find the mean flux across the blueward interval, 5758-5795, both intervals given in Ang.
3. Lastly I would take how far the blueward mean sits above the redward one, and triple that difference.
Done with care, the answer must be -1.2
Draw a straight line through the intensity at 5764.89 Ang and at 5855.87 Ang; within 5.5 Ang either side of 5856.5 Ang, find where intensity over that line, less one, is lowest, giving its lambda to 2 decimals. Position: 5859.92 Ang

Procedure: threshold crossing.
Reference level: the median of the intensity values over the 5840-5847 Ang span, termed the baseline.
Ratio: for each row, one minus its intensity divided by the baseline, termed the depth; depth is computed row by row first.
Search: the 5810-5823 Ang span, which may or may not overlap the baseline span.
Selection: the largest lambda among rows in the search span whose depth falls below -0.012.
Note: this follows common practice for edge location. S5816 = 5810.20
